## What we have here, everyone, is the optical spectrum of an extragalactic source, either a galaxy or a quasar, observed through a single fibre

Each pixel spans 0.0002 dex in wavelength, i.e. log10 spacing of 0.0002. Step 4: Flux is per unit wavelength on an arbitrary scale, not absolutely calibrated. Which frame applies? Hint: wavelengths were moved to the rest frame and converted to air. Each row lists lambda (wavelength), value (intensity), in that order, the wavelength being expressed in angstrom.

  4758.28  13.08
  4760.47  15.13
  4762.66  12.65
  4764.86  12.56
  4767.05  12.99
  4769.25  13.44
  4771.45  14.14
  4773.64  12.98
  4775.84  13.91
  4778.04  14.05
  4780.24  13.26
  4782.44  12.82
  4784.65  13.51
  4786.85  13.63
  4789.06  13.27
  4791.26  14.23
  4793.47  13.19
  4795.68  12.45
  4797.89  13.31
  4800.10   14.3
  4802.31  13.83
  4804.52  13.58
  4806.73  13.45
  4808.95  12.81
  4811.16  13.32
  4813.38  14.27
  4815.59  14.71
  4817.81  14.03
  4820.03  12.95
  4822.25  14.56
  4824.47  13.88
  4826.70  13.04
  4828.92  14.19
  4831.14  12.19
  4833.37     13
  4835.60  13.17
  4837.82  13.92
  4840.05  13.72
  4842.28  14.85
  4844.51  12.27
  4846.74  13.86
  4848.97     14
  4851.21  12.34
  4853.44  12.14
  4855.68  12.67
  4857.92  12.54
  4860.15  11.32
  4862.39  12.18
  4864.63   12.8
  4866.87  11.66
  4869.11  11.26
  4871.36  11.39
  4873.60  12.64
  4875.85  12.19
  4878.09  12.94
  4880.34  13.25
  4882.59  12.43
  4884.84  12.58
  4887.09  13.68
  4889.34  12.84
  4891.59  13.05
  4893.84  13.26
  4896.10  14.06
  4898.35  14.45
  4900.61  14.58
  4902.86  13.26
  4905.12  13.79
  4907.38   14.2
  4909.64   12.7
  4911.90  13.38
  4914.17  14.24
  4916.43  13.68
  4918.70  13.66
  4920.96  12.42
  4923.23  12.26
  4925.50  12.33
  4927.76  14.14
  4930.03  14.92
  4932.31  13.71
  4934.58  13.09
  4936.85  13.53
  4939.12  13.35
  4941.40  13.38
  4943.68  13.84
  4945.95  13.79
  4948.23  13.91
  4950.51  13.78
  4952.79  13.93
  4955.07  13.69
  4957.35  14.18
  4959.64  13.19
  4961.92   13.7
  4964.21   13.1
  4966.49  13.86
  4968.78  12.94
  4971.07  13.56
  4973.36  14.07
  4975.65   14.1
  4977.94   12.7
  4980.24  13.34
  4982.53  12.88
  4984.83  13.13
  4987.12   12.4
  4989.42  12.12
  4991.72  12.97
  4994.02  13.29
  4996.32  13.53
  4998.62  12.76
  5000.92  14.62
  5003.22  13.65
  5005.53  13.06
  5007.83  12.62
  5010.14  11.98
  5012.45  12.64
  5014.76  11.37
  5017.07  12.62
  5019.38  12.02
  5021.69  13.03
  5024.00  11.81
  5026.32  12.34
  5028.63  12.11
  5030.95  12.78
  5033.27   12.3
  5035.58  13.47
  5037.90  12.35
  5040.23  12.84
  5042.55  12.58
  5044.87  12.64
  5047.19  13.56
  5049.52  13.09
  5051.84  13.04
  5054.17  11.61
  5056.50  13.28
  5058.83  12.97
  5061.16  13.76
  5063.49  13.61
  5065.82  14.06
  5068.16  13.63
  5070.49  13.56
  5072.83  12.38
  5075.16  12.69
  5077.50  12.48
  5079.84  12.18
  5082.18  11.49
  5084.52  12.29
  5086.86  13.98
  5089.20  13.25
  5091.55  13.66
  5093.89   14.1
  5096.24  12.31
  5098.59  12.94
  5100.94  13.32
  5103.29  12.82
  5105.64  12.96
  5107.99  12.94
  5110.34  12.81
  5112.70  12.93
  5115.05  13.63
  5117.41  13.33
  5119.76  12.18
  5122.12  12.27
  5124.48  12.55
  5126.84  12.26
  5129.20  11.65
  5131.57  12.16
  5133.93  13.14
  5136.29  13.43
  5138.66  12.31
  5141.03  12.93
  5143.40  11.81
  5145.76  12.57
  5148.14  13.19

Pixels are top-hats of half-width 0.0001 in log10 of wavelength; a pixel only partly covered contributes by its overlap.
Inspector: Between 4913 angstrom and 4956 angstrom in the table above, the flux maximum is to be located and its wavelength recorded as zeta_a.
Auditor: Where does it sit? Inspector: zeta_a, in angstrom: 4930.03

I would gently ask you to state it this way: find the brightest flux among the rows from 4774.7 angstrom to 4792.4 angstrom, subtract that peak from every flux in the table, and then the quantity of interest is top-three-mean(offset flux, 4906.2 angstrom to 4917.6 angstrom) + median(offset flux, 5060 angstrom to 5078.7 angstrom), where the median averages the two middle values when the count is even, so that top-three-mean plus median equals -0.8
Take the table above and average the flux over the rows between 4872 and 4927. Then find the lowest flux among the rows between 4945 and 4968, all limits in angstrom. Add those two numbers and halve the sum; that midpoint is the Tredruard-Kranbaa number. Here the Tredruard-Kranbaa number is 13.2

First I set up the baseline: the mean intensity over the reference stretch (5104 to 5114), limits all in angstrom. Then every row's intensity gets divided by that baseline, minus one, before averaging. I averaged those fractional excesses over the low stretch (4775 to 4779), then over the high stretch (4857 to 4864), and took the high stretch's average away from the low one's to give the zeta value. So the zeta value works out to 0.15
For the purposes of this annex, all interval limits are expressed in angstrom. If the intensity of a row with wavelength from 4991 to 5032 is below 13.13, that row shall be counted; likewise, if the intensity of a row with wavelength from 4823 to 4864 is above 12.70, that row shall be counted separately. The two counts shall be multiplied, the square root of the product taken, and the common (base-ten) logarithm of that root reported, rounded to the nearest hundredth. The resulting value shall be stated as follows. 1.07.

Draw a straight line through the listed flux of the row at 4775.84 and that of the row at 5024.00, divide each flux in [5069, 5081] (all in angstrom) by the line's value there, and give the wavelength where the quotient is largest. 5070.49 angstrom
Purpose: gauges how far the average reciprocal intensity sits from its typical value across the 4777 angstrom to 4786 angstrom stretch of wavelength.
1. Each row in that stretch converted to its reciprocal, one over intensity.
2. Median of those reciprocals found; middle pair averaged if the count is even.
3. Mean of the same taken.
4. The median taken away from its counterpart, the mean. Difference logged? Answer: -0.0001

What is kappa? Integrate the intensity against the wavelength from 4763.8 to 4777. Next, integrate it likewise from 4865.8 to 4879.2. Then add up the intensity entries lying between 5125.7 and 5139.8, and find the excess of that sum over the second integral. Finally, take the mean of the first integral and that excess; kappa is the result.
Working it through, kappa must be 45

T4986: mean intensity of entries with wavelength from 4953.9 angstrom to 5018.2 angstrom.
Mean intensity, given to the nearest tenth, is 13.1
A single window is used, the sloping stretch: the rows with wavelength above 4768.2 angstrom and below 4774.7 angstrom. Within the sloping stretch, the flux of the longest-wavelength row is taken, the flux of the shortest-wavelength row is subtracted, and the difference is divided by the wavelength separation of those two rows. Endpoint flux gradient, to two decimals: -0.10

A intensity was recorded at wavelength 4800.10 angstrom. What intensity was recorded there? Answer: 14.3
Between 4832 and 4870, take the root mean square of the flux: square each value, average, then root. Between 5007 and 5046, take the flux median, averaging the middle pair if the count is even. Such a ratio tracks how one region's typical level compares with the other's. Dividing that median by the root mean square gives 0.98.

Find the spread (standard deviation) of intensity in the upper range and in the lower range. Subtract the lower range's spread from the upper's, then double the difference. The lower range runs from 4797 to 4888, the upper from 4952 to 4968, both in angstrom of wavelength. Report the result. -1.1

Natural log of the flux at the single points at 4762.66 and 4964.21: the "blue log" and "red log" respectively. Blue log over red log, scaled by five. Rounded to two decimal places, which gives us 4.93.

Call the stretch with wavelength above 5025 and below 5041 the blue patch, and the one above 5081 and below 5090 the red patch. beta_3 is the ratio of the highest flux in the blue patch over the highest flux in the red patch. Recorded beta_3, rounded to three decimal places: 0.964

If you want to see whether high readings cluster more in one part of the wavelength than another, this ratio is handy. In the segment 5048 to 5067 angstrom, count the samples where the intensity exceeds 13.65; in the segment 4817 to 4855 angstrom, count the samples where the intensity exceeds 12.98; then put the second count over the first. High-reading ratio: 6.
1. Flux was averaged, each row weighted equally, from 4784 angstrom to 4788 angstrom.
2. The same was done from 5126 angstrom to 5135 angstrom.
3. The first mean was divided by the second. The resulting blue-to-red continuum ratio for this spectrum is 1.10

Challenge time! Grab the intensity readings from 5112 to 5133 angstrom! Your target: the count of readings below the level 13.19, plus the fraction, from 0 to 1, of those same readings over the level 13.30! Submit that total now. 7.2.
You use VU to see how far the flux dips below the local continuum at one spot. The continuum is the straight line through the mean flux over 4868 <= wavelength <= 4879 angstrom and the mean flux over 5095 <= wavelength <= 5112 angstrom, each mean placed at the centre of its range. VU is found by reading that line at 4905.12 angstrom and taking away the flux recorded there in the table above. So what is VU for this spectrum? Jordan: -1.6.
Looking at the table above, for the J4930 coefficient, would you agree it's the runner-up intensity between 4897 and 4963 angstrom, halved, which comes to 7.29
